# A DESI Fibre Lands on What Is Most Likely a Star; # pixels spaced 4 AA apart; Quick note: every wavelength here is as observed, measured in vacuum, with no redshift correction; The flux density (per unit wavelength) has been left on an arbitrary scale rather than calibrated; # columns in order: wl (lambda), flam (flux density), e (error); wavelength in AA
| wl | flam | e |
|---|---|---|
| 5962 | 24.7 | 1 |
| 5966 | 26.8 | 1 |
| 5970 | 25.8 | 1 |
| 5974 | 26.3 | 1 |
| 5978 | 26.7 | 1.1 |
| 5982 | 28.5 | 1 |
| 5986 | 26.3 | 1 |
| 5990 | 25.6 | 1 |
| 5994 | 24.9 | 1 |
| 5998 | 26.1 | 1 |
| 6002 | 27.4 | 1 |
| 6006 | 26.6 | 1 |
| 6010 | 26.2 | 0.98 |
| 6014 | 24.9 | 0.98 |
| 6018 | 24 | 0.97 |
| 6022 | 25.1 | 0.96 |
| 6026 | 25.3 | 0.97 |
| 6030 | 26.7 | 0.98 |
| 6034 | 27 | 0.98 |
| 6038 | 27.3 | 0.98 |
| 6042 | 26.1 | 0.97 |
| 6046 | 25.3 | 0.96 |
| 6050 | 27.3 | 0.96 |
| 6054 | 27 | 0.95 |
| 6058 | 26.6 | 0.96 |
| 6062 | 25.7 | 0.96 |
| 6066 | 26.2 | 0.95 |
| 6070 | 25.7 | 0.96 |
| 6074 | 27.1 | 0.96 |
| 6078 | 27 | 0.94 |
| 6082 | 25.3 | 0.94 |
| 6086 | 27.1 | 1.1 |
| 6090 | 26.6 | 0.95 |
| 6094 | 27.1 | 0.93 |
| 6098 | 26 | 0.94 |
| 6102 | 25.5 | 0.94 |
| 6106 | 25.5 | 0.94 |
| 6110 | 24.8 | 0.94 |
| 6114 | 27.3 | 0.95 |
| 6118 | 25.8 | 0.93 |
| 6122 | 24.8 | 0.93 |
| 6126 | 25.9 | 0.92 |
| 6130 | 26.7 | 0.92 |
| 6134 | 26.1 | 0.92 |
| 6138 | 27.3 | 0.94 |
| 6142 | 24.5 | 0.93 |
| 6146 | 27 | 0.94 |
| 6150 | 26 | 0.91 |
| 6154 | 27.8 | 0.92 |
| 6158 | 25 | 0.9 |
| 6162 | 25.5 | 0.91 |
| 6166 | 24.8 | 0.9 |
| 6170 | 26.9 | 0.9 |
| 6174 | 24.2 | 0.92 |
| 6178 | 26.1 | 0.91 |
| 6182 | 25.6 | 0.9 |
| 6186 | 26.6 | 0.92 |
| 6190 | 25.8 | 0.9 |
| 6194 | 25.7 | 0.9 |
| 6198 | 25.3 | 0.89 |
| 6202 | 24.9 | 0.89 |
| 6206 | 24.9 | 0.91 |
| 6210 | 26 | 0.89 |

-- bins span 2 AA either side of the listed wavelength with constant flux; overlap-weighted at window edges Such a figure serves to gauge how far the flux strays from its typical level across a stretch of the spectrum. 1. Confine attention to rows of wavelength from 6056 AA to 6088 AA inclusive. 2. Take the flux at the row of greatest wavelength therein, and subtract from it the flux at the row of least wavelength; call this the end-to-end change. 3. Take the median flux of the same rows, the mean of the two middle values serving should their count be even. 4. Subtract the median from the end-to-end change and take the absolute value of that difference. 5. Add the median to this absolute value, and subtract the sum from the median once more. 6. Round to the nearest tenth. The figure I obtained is -25.9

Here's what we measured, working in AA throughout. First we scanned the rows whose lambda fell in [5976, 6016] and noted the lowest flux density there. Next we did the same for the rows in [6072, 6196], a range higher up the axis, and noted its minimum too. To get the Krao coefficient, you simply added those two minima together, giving 49.1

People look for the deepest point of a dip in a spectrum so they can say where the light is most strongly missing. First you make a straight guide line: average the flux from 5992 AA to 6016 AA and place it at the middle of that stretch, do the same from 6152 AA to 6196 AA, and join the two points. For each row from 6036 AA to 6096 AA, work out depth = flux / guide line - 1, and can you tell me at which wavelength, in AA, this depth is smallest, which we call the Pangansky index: 6046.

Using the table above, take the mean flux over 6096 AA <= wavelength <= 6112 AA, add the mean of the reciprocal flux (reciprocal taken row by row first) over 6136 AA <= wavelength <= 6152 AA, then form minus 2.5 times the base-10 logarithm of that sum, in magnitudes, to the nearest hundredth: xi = -3.52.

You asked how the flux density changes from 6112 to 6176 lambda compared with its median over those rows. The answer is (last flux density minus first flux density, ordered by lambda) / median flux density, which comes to -0.12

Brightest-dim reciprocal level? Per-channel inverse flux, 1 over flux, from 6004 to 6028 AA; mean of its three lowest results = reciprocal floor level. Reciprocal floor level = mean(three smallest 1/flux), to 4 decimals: 0.0384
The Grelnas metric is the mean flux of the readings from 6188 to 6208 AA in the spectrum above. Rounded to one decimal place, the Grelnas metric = 25.3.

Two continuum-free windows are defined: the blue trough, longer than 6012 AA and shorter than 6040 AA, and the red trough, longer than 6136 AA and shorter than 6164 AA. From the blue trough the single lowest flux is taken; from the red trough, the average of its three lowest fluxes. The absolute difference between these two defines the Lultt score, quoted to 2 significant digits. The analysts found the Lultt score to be 1.0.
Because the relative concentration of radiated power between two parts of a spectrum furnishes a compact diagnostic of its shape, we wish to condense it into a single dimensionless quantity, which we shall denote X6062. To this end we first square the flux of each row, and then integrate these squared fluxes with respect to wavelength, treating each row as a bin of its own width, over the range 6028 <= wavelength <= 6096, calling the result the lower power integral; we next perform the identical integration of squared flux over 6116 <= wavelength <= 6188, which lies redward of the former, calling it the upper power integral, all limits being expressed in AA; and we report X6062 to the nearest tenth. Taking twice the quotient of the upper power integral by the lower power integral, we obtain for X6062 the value 2.0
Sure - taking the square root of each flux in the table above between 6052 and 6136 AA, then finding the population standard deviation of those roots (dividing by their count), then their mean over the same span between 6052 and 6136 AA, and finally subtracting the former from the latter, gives 5.04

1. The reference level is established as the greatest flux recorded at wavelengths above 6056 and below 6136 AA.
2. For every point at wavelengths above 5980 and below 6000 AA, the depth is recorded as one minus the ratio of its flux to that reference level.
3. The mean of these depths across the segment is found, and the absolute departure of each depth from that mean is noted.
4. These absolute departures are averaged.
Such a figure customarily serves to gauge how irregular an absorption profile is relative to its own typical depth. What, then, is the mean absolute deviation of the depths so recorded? 0.033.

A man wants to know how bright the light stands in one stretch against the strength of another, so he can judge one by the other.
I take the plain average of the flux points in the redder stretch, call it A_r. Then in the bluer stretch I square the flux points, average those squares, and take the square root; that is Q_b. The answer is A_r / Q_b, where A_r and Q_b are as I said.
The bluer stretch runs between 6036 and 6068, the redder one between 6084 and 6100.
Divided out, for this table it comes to 1.010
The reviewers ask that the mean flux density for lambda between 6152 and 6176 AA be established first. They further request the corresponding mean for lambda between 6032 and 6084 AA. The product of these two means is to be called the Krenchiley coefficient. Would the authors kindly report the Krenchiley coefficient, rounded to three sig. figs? 679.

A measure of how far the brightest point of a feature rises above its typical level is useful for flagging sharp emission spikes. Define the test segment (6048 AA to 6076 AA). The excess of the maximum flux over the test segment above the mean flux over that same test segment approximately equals 0.79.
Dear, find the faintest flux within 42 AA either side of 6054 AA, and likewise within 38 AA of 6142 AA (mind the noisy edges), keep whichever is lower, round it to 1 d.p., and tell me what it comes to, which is 24.0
